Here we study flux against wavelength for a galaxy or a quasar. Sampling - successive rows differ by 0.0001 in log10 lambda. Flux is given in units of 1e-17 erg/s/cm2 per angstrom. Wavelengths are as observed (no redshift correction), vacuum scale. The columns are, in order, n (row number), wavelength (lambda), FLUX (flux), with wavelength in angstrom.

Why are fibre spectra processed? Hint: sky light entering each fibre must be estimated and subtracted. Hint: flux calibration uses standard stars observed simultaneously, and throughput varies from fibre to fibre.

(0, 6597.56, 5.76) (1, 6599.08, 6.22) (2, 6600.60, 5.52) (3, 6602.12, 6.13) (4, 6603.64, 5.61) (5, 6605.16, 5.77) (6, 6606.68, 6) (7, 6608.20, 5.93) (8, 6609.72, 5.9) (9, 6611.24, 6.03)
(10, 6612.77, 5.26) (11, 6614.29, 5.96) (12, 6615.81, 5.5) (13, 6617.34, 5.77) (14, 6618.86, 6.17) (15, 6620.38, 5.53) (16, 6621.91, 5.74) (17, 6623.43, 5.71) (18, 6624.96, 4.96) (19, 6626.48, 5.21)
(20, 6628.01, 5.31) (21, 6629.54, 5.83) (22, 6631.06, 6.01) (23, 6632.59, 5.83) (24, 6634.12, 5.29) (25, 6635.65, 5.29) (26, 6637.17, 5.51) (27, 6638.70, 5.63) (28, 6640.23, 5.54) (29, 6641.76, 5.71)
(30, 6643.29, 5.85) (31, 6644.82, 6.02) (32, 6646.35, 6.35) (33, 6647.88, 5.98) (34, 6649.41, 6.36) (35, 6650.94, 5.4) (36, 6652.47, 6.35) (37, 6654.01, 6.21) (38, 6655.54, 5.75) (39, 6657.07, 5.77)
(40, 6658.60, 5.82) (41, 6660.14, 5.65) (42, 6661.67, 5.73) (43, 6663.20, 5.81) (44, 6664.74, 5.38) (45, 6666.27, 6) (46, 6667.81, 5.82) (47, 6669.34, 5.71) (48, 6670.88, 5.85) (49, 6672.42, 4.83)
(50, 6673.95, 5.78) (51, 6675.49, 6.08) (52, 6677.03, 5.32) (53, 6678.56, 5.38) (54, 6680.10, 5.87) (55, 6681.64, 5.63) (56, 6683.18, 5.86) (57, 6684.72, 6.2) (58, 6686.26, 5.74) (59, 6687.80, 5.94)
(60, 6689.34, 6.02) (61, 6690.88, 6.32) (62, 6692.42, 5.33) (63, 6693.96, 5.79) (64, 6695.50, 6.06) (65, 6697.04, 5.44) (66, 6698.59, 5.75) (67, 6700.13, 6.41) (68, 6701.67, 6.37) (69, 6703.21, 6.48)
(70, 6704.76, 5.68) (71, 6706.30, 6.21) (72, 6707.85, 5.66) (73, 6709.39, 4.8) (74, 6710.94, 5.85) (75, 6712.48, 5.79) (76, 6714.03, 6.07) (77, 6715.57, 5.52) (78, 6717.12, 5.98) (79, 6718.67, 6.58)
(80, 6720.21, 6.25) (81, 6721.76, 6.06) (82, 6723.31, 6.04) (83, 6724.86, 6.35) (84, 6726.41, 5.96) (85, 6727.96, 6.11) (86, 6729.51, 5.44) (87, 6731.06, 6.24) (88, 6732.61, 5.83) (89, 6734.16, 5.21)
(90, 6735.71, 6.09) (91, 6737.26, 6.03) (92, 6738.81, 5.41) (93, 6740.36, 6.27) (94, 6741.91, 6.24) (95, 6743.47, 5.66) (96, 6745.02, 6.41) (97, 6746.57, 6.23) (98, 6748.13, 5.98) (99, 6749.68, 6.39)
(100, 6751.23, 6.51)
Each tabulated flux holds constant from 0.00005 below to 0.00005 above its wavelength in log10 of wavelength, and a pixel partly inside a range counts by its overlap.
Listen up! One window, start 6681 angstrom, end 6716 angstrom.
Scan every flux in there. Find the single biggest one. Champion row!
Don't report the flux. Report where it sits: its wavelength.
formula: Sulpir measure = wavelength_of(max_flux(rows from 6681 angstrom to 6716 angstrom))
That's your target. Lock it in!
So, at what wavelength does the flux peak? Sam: 6703.21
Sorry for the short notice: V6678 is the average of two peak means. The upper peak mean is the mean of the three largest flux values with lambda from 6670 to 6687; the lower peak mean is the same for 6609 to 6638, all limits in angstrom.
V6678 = 6.06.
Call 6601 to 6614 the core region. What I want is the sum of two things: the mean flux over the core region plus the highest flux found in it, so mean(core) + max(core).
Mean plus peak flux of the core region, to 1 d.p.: 12.0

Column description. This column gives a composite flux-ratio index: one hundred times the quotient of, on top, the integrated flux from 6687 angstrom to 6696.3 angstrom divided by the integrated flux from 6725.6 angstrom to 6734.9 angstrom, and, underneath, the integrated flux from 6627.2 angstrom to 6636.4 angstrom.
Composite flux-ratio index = 1.98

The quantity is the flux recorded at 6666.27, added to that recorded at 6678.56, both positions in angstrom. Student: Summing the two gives 11.4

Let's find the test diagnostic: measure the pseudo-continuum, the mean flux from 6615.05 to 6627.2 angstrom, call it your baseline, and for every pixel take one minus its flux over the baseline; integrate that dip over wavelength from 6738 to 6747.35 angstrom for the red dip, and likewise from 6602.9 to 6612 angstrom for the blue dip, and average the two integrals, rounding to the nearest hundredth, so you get -0.63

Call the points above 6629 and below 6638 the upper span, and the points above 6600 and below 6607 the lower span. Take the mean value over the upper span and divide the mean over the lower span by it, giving 1.03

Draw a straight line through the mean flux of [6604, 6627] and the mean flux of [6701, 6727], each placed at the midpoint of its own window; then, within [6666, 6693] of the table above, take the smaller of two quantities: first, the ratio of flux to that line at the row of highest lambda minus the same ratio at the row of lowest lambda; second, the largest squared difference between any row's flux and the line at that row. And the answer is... -0.13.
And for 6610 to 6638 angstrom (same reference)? -0.10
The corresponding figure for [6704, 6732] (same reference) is 0.08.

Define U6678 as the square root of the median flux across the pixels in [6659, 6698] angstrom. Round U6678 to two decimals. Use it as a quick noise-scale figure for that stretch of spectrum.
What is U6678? 2.41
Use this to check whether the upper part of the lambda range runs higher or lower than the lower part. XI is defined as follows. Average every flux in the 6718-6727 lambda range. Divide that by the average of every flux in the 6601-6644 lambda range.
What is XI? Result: 1.09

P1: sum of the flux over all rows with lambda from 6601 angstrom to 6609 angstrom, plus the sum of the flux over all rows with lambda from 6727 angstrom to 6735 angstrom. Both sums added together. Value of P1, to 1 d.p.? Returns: 58.3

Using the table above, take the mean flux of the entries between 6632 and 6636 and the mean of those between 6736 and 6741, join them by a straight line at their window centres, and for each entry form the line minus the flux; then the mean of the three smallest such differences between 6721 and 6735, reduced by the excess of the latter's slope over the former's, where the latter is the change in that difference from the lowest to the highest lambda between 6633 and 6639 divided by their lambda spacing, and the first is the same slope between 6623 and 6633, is -0.3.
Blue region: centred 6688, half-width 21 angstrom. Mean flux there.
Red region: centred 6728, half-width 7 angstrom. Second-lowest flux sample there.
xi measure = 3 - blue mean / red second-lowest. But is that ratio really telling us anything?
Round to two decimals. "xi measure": 1.93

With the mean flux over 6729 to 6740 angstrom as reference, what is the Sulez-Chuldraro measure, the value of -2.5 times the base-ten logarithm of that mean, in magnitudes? -1.90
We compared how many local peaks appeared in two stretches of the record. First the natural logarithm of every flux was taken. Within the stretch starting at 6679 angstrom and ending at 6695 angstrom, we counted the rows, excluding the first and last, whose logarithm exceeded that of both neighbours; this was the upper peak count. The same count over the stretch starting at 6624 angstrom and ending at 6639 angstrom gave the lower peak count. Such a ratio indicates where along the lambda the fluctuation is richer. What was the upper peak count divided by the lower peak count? 2.0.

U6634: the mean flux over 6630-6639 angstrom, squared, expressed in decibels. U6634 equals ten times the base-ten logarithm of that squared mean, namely 15.0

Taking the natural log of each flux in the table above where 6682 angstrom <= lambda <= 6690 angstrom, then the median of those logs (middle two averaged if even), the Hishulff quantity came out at 1.782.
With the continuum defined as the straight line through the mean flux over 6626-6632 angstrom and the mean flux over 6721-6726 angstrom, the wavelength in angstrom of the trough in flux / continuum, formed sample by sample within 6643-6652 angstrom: 6650.94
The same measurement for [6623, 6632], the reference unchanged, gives 6624.96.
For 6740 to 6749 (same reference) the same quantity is 6743.47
